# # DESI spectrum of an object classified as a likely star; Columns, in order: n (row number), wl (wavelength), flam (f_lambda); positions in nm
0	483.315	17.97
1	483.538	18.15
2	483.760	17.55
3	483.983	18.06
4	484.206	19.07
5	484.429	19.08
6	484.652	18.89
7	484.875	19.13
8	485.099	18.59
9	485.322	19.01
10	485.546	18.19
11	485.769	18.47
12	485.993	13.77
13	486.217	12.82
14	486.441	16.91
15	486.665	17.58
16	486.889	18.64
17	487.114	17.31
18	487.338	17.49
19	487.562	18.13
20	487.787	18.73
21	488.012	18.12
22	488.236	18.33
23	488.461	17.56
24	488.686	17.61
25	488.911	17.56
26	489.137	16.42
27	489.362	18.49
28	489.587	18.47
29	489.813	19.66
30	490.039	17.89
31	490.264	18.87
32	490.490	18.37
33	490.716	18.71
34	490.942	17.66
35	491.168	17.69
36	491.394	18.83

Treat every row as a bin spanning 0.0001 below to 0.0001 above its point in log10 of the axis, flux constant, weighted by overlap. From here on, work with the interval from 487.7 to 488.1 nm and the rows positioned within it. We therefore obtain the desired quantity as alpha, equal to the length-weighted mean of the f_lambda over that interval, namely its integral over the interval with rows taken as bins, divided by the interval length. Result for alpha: 18.4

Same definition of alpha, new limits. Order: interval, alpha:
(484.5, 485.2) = 18.9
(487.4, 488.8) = 18.1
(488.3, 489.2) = 17.4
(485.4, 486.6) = 16.2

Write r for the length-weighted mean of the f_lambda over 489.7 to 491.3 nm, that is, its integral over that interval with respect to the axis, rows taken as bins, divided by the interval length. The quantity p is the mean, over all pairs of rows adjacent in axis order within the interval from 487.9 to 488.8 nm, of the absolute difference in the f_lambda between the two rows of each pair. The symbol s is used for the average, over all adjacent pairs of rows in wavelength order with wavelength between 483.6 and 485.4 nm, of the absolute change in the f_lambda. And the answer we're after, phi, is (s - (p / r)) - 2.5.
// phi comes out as -2.1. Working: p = 0.34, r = 18.4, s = 0.4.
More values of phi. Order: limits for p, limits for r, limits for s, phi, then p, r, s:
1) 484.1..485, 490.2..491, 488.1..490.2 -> -1.6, 0.15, 18.4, 0.9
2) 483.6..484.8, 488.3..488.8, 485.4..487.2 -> -0.7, 0.43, 17.7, 1.9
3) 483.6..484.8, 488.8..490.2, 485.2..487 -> -0.7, 0.43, 18.1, 1.8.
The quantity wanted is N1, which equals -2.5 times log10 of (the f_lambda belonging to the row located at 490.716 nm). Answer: -3.180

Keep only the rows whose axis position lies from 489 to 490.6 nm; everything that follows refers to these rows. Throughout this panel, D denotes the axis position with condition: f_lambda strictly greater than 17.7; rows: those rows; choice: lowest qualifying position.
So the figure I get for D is 489.362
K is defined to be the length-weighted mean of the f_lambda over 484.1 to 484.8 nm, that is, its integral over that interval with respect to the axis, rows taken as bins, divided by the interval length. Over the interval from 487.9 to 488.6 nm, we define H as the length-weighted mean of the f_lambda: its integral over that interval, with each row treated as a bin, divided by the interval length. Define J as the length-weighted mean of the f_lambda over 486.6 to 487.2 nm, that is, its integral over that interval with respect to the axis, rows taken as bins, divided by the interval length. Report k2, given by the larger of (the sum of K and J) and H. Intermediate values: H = 18.01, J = 17.9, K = 19.0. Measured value 36.9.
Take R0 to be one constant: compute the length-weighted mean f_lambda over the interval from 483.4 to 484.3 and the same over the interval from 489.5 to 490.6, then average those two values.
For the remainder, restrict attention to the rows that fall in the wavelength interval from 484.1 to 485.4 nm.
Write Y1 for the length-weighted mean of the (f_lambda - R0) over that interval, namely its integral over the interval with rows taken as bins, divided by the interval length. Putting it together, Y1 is 0.5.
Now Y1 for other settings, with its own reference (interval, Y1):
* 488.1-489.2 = -0.9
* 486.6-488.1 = -0.4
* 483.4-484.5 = -0.1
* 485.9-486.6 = -3.7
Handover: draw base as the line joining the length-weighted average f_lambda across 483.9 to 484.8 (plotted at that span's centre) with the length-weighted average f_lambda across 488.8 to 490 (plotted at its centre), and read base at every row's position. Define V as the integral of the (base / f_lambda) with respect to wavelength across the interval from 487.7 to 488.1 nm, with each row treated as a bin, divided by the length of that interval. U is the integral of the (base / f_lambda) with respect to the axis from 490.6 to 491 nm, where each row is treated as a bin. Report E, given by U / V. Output 0.395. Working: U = 0.39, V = 0.99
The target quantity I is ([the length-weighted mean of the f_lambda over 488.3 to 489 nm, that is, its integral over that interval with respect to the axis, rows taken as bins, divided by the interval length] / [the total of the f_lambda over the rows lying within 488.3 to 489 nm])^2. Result 0.1118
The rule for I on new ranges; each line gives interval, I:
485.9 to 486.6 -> 0.1146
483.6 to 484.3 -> 0.1109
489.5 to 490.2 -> 0.1113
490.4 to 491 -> 0.1117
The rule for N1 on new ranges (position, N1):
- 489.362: -3.167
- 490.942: -3.117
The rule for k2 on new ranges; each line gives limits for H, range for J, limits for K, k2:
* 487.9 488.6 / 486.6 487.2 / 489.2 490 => 36.5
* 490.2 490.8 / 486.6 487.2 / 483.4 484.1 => 35.8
